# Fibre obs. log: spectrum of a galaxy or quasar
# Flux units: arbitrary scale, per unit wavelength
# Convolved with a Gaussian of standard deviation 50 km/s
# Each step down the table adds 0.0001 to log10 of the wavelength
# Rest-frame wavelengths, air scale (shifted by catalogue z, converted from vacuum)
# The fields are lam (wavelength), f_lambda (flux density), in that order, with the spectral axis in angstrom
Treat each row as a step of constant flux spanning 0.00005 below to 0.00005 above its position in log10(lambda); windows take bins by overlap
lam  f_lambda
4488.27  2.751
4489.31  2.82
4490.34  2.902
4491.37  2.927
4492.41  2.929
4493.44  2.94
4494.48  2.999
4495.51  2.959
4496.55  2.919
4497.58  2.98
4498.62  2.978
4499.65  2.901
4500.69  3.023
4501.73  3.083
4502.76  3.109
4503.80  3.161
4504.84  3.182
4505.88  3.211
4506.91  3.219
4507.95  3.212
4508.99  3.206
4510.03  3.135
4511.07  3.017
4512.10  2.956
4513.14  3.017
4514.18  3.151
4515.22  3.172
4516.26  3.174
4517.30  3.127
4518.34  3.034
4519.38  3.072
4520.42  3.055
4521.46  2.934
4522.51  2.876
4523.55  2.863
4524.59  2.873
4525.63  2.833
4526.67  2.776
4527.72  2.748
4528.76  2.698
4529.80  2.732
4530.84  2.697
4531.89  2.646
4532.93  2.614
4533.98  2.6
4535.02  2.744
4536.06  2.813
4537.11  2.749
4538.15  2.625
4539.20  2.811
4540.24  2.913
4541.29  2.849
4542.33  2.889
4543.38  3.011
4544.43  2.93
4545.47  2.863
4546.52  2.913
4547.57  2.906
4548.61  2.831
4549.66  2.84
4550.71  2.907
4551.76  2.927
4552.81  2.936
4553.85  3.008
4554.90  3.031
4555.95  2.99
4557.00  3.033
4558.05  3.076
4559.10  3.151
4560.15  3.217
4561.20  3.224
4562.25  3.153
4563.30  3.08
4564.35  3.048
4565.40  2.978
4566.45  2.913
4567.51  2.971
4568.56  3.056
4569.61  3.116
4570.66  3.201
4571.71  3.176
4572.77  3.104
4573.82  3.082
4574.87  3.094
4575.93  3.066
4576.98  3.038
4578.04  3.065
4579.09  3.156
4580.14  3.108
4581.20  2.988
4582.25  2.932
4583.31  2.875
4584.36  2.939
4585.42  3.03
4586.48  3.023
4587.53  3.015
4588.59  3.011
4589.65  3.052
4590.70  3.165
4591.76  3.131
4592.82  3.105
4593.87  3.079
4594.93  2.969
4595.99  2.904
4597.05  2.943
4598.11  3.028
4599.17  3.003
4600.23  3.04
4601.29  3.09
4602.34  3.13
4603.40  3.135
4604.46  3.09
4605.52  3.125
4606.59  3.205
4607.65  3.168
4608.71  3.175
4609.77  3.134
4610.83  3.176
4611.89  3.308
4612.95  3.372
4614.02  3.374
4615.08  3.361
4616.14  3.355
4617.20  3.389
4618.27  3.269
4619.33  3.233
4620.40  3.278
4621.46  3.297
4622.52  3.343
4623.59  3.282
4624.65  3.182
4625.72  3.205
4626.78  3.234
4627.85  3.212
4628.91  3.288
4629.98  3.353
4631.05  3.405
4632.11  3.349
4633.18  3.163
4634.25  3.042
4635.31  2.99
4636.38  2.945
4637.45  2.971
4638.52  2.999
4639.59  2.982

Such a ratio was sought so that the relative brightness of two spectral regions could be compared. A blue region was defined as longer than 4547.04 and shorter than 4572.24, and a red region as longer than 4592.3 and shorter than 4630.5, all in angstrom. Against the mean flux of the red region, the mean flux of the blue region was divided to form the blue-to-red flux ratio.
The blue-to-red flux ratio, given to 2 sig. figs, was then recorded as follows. 0.95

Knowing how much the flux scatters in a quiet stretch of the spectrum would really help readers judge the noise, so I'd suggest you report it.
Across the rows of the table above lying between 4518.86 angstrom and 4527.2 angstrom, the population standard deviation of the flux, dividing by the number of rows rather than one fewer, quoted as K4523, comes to 0.10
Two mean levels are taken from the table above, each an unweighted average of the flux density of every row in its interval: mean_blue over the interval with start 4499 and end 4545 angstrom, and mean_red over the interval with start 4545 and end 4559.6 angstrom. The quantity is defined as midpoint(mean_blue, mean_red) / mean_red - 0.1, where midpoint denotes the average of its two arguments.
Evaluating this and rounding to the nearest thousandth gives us 0.897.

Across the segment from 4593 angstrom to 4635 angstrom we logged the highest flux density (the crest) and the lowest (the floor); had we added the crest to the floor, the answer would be 6.31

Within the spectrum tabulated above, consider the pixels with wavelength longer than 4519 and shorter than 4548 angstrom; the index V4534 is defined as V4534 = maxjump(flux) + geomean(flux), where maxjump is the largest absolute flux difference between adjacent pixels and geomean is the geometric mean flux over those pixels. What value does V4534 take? 3.01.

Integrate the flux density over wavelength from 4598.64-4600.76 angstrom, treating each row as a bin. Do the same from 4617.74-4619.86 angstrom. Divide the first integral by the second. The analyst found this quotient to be 0.93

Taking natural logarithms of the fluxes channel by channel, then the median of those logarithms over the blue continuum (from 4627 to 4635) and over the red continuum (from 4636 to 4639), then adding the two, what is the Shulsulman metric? 2.28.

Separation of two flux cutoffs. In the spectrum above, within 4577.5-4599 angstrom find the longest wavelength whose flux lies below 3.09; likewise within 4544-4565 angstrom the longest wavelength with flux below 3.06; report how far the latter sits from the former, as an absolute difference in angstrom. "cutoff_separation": 33.8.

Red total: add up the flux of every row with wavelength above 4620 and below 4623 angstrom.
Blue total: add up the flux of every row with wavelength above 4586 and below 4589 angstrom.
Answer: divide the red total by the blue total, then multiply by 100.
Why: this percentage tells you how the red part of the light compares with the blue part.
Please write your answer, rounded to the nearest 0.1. 109.6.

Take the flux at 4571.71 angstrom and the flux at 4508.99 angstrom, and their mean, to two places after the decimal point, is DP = 3.19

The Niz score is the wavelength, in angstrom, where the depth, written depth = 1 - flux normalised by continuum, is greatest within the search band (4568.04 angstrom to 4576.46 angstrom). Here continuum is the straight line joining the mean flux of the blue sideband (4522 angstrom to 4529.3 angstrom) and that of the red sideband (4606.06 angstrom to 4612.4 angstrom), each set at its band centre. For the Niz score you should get 4575.93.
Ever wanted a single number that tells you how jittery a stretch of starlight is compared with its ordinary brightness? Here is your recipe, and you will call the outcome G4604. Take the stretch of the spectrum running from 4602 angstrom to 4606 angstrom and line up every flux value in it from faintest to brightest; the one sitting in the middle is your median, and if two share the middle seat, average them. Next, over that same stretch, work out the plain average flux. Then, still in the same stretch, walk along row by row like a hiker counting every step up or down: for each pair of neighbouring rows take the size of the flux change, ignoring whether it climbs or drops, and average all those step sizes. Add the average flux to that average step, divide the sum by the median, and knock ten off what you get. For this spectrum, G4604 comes -8.99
